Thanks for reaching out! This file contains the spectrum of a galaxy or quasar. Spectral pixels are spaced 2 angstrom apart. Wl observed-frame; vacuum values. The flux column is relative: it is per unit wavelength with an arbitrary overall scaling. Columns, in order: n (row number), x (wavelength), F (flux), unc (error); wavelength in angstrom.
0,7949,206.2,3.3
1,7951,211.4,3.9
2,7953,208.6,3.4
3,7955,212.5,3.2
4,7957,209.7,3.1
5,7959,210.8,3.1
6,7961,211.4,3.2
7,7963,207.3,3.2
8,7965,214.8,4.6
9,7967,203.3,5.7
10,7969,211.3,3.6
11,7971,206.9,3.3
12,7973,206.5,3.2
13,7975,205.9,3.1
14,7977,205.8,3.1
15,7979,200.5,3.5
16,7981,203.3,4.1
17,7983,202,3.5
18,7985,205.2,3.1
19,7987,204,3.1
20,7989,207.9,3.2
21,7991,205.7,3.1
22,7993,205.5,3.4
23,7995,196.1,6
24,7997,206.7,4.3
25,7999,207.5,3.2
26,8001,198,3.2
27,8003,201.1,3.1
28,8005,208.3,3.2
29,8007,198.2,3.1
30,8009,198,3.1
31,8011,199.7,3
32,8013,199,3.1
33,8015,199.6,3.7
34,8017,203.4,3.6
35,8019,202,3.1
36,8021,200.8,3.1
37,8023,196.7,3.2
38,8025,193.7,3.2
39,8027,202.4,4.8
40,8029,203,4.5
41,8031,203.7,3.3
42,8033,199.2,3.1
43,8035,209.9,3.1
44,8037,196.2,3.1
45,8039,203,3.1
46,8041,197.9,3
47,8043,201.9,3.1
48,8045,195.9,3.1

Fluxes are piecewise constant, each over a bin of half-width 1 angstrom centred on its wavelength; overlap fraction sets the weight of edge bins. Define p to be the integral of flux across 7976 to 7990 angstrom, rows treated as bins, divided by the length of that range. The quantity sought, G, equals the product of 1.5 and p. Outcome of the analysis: 306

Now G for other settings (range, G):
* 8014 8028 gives 300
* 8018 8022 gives 302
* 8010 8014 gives 299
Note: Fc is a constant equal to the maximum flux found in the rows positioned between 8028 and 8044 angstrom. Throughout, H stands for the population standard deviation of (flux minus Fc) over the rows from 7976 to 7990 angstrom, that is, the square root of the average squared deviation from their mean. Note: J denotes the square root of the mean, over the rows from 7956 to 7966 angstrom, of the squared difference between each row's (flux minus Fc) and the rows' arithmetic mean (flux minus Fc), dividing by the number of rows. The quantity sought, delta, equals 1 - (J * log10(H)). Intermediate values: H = 2.3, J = 2.4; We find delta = 0.1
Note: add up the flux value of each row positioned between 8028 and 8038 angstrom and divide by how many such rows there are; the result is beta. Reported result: 202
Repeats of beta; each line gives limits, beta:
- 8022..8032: 200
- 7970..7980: 205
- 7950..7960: 211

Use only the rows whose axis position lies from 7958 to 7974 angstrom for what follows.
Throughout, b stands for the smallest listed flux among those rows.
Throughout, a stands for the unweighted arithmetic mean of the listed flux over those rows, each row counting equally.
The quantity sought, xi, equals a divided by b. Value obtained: 1.03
